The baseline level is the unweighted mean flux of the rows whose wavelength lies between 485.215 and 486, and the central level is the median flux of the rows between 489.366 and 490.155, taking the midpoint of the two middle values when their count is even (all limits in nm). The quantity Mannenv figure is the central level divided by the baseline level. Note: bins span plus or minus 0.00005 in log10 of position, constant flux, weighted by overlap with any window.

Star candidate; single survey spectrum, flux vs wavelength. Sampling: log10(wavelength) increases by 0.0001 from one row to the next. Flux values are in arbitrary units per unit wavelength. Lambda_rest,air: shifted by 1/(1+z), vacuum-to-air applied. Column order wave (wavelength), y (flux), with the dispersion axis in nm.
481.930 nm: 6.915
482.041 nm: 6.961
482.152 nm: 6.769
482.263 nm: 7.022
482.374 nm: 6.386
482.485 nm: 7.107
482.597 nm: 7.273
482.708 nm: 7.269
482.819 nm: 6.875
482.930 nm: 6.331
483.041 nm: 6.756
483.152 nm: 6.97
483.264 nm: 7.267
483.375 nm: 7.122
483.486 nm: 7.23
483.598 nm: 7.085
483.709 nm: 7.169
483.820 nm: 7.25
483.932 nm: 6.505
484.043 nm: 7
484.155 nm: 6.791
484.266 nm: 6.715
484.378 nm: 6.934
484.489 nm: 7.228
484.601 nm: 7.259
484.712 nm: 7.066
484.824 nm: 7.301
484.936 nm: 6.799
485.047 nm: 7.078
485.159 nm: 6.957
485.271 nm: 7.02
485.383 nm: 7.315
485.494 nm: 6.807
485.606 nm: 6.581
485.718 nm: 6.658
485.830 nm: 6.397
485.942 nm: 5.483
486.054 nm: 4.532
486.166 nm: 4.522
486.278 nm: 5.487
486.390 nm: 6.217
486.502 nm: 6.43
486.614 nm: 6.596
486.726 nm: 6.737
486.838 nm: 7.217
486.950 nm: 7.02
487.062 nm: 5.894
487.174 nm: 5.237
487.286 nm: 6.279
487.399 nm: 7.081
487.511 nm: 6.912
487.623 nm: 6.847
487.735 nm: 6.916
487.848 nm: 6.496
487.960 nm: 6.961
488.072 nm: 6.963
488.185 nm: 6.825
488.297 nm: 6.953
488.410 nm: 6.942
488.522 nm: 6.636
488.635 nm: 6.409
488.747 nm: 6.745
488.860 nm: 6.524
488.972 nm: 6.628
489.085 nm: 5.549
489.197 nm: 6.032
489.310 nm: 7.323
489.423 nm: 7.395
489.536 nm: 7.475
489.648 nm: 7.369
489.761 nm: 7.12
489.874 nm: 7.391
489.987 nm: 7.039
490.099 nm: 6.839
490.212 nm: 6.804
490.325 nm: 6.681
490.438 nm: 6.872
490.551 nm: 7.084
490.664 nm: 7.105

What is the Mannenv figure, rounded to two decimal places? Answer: 1.12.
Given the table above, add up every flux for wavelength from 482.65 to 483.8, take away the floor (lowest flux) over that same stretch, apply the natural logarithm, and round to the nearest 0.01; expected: 4.15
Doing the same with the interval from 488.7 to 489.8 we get 4.14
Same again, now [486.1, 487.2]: 4.04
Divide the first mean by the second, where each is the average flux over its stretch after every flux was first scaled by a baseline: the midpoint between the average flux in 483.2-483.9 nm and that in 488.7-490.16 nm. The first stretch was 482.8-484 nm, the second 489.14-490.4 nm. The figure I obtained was 0.99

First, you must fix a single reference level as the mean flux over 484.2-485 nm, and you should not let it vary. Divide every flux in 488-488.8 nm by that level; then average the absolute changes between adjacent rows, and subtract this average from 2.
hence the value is 1.97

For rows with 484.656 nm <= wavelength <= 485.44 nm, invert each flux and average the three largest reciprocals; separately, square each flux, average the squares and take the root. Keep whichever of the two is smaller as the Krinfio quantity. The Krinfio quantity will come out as 0.144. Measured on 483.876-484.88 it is 0.150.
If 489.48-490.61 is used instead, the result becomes 0.148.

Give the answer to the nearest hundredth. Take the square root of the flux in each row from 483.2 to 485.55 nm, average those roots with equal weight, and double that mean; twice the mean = 5.31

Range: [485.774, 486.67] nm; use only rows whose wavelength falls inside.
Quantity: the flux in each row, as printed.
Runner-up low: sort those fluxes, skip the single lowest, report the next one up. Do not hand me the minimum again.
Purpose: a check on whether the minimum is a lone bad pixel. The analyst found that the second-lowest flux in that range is 4.532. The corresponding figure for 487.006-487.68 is 5.894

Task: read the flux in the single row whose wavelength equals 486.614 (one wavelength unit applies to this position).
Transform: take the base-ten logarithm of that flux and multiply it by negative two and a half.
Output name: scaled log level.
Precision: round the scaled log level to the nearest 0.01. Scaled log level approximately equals -2.05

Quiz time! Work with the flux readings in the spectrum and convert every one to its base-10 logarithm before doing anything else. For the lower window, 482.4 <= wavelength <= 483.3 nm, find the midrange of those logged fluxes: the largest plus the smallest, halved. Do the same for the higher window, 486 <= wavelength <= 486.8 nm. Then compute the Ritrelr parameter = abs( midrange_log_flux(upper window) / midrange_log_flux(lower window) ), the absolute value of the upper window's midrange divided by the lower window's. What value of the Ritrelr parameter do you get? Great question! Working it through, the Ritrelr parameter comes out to 0.89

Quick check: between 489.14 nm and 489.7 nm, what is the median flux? 7.37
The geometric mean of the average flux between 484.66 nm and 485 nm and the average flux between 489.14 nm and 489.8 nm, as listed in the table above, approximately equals 7.09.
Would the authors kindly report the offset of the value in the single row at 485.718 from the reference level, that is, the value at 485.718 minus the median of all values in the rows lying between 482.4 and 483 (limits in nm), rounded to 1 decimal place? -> -0.4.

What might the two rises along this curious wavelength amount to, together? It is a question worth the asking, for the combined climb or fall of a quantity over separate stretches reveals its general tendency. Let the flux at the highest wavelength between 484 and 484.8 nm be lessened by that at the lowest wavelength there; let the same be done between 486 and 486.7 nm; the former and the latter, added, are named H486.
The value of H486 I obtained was 2.1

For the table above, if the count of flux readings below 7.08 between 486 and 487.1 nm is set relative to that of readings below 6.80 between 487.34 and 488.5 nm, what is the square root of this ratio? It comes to 3.0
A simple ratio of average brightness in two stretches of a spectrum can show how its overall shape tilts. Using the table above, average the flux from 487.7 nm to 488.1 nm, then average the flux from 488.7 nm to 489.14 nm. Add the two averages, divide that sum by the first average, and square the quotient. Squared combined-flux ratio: 3.73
